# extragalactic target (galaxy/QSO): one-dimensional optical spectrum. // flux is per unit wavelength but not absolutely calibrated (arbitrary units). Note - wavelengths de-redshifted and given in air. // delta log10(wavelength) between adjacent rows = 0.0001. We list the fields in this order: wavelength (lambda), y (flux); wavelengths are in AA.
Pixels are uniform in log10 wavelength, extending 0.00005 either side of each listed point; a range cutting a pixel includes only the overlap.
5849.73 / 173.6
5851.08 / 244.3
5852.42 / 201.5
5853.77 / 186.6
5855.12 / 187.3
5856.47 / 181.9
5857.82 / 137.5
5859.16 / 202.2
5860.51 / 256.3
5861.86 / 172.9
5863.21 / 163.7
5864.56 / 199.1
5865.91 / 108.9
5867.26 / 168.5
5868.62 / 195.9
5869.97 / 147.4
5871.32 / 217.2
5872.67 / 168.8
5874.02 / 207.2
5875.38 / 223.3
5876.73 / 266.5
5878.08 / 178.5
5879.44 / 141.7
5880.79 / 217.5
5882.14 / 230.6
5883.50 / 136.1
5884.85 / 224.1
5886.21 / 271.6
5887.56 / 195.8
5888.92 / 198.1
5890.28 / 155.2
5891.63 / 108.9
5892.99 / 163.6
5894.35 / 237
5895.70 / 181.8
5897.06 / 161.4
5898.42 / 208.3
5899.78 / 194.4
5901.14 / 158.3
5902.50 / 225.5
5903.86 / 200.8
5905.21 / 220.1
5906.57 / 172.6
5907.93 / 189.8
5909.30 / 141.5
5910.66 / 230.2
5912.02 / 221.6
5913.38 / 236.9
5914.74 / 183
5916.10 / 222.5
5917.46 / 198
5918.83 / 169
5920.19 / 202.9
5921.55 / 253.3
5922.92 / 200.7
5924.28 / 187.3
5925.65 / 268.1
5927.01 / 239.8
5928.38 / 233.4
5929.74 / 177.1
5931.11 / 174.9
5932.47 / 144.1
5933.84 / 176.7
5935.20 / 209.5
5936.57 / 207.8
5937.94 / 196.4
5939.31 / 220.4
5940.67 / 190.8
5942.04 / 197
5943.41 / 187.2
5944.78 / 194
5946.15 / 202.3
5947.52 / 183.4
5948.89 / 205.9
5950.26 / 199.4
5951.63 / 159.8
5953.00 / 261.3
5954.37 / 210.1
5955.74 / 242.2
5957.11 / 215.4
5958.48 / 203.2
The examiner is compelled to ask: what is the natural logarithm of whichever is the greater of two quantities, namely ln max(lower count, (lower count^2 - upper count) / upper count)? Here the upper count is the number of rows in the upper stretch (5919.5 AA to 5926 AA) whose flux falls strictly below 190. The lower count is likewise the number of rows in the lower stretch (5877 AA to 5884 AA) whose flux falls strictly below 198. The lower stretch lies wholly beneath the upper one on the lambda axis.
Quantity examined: 2.1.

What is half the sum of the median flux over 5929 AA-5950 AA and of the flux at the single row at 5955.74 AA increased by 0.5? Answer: 218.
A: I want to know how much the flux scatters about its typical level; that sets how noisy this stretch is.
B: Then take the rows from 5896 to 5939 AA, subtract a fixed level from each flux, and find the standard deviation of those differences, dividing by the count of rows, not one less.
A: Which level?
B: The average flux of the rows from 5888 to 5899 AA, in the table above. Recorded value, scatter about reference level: 30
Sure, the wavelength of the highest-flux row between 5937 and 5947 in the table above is 5939.31 AA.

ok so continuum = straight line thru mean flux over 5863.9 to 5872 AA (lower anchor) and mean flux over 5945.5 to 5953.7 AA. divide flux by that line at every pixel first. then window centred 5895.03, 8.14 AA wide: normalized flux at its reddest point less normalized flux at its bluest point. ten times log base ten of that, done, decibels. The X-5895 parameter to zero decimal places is -3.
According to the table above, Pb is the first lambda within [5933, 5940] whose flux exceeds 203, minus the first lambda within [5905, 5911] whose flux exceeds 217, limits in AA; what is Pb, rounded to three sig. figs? 30.0 AA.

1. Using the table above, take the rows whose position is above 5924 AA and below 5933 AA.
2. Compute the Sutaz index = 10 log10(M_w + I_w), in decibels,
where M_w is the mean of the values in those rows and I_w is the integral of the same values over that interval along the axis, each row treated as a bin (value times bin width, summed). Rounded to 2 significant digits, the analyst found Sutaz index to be 33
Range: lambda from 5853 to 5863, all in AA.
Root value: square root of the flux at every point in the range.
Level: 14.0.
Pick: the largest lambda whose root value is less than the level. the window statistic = 5861.86 AA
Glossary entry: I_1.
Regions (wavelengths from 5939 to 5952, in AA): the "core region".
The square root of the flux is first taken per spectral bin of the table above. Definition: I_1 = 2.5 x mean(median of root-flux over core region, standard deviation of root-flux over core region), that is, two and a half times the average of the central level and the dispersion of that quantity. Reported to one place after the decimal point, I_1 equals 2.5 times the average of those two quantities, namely 18.2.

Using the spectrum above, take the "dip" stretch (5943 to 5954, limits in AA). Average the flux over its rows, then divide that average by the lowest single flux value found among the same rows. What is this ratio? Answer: 1.25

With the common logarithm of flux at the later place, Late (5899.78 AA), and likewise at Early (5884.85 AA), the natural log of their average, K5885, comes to 0.841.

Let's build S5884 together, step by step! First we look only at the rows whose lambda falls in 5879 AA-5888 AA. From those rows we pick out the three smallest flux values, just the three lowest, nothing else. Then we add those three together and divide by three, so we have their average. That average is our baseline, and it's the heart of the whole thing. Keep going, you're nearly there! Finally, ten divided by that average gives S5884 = 0.063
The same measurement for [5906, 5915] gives 0.060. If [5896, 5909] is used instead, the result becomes 0.061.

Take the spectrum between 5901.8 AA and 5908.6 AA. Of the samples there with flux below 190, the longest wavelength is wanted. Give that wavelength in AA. 5907.93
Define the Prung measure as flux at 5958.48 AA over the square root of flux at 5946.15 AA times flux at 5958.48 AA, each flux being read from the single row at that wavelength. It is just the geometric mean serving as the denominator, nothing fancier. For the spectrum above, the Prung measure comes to 1.00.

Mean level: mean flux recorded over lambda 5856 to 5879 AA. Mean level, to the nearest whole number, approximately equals 188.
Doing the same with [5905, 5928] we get 208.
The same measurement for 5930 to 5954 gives 195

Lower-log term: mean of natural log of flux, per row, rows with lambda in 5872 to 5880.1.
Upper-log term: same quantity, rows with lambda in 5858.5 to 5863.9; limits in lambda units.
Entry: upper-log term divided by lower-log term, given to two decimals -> 1.00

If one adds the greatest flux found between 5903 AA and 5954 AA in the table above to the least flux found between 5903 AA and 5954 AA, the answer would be 410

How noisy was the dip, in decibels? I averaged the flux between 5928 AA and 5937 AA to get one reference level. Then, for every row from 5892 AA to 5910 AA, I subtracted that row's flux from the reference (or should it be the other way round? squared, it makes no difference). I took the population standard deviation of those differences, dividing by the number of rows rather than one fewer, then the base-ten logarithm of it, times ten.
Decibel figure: 14.4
